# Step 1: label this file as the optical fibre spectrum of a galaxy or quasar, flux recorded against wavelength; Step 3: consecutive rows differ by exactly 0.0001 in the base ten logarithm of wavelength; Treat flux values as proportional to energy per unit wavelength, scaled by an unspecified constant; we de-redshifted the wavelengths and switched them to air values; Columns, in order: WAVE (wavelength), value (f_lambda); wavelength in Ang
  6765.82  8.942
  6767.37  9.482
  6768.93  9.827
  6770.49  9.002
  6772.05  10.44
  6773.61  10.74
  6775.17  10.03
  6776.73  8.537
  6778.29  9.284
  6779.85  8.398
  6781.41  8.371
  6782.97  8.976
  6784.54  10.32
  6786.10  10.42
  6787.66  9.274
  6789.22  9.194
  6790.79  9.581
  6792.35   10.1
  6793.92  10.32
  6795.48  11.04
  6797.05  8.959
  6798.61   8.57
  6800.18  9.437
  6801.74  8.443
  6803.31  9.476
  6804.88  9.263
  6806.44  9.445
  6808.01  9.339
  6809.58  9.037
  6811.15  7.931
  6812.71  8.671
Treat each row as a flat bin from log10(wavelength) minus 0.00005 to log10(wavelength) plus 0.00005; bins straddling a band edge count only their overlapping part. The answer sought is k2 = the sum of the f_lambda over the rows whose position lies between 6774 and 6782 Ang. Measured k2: 45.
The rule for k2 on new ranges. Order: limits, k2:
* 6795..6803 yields 46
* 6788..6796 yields 50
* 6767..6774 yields 49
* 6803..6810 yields 47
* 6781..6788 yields 47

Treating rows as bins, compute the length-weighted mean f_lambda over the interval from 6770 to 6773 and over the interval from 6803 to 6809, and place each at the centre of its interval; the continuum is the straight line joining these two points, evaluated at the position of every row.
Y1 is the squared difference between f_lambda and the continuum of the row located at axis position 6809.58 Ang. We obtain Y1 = 0.07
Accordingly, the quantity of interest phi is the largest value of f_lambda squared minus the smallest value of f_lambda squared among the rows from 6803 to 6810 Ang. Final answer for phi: 8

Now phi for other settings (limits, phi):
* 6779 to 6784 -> 10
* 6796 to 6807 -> 19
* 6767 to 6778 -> 42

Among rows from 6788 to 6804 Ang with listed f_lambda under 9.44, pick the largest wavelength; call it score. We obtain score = 6801.74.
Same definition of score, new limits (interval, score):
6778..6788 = 6787.66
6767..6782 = 6781.41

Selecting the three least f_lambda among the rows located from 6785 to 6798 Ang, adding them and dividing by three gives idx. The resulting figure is 9.14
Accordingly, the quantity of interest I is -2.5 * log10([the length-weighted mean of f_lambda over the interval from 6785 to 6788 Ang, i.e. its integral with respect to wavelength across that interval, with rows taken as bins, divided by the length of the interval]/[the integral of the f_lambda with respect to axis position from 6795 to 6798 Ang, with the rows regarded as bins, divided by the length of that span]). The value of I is -0.02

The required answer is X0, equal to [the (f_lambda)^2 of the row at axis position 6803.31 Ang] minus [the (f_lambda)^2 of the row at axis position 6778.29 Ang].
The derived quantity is 4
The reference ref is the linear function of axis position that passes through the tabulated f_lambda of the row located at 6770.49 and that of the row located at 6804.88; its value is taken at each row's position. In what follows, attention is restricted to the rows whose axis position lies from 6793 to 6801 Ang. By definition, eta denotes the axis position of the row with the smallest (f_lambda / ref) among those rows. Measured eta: 6798.61 Ang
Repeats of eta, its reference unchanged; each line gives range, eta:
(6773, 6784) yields 6781.41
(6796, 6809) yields 6801.74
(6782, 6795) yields 6782.97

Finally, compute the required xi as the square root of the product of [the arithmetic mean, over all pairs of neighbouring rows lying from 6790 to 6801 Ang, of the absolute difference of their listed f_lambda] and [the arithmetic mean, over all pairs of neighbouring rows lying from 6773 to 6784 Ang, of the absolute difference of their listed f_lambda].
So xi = 0.77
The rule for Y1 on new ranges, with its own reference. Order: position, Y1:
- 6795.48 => 2.35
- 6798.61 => 0.80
